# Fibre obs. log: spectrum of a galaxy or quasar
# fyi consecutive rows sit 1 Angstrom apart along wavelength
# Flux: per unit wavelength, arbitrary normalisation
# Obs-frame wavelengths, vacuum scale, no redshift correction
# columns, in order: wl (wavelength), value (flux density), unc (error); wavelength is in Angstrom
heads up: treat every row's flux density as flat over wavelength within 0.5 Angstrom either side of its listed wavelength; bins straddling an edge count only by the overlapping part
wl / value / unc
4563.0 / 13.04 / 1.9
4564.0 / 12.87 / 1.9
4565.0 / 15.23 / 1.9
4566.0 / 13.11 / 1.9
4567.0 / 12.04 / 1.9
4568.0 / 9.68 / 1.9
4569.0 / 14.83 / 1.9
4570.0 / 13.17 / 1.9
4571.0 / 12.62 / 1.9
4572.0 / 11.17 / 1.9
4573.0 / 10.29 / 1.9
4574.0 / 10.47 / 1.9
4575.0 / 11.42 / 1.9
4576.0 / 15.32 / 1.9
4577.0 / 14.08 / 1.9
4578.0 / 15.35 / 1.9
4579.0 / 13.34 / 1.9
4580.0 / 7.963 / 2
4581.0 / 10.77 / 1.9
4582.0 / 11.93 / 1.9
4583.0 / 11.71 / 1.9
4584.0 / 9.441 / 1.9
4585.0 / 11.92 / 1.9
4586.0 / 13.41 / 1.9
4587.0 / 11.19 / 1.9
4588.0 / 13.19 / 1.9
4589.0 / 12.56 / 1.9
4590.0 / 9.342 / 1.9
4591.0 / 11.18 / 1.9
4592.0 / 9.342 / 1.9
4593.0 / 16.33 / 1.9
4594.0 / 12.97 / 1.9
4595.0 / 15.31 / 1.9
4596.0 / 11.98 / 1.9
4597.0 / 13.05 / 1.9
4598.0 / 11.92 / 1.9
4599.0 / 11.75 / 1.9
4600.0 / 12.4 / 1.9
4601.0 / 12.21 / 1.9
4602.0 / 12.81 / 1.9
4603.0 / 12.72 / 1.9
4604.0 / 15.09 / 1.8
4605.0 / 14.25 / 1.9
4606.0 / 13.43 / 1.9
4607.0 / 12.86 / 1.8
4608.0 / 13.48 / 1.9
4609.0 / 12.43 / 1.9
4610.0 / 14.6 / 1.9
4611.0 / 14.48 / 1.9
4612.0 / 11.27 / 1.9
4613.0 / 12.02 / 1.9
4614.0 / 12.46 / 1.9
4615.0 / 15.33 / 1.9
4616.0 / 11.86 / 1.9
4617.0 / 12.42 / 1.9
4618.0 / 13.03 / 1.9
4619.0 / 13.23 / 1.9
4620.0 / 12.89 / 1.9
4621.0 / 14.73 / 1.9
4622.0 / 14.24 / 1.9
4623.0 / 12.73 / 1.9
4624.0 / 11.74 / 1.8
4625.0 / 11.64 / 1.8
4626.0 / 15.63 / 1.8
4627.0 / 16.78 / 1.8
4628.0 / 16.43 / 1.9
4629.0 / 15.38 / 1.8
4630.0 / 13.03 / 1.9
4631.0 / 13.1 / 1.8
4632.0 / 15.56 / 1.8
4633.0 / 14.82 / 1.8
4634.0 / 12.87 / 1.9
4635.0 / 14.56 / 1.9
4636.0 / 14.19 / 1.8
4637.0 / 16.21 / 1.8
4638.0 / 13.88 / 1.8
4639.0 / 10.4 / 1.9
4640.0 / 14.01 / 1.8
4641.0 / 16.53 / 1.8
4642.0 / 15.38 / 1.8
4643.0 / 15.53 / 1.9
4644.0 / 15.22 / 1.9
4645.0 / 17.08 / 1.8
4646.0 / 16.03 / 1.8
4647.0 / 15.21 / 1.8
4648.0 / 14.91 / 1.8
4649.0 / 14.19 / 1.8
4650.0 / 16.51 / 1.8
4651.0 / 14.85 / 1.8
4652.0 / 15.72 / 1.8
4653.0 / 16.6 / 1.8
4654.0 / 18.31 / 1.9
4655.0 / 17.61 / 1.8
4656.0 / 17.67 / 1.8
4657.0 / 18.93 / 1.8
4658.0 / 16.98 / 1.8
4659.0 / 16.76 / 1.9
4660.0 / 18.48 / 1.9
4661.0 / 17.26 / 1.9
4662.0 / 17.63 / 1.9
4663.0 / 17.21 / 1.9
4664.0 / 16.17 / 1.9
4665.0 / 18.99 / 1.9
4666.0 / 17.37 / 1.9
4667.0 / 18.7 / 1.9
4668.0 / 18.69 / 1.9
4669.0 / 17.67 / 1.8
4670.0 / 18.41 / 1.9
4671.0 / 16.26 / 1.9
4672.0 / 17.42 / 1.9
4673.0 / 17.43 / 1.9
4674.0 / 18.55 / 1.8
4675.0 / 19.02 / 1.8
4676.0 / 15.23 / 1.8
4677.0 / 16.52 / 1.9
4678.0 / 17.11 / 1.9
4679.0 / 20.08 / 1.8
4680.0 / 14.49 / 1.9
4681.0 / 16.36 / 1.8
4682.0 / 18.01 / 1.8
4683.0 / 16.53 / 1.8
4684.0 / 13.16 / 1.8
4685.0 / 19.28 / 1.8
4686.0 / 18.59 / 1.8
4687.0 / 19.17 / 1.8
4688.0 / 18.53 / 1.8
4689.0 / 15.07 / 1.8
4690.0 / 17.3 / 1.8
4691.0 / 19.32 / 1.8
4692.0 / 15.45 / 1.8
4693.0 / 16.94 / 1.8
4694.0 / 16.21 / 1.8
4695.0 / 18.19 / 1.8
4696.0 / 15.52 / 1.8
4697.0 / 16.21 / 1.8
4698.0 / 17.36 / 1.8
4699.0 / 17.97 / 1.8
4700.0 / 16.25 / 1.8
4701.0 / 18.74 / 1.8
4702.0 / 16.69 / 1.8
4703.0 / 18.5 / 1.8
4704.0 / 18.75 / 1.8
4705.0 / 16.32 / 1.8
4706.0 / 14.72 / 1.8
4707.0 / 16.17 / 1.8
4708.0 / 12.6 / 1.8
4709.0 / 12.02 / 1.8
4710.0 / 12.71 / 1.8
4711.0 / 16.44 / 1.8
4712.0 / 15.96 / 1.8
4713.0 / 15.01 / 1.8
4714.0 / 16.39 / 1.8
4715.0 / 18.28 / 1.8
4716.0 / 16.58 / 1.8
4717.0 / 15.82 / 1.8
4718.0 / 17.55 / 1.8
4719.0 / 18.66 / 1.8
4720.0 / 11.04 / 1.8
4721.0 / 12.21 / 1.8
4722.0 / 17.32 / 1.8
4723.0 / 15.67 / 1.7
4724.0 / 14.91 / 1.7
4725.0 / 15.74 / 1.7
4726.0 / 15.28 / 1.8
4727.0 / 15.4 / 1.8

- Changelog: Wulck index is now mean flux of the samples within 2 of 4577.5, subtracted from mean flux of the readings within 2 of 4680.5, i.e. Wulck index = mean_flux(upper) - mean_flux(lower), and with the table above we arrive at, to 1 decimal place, 2.7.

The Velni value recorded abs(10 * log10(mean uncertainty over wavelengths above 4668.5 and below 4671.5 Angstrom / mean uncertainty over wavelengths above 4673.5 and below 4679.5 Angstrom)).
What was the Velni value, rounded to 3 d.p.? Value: 0.078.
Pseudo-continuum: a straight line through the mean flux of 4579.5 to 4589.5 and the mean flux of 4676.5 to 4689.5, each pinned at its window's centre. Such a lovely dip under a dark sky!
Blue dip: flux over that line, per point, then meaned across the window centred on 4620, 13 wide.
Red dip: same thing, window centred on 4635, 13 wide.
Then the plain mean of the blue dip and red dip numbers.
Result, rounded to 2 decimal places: 0.99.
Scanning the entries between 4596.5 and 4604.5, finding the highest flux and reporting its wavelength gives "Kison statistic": 4604.0 Angstrom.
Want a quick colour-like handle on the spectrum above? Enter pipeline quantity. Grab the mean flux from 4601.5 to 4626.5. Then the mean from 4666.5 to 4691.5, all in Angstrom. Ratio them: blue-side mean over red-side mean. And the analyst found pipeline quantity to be 0.76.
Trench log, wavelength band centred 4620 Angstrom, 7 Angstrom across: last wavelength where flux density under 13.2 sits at 4623.0 Angstrom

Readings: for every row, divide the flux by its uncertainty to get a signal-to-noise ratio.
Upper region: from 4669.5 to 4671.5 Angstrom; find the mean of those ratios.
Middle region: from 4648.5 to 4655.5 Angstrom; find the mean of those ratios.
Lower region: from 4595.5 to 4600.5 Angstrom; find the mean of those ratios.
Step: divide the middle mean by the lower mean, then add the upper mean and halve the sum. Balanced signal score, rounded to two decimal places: 5.26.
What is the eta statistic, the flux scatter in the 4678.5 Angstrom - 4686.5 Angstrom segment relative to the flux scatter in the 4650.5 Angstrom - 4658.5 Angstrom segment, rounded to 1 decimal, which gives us 1.8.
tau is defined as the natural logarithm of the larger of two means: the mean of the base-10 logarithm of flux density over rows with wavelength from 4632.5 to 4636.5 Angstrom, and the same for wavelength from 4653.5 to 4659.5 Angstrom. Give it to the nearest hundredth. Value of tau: 0.22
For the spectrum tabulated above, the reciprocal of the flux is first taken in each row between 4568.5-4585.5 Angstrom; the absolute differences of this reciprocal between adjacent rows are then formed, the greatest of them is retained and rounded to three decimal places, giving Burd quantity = 0.051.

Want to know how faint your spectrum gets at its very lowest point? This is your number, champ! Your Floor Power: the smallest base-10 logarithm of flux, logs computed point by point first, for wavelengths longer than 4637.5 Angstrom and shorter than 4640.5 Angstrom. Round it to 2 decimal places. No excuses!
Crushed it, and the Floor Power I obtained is 1.02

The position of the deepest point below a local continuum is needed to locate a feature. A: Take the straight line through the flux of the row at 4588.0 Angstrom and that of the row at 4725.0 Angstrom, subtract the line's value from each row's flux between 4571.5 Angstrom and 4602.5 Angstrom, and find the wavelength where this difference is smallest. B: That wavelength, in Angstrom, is 4580.0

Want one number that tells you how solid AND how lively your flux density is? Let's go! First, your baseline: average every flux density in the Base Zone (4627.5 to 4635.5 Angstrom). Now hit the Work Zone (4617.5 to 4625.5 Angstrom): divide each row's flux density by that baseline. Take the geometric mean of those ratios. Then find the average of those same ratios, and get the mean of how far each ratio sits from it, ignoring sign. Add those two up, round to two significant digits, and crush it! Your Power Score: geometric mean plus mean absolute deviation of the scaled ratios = 0.95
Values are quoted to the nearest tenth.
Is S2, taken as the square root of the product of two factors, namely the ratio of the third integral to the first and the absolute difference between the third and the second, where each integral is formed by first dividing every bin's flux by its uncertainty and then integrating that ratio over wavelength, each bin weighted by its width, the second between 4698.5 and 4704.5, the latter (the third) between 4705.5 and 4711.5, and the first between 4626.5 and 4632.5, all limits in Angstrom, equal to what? 3.4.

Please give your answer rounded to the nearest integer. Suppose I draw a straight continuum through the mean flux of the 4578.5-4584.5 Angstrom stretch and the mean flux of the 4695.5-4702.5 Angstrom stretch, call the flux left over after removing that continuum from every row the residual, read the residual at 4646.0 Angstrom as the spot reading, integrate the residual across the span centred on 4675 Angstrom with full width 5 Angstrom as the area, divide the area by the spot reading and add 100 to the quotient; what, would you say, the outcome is 104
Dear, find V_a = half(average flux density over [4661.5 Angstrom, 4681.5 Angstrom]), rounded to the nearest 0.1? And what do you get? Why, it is 8.7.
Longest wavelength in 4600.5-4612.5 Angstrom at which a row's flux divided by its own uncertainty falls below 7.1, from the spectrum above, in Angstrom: 4612.0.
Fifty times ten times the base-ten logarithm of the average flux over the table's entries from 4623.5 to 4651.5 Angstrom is 584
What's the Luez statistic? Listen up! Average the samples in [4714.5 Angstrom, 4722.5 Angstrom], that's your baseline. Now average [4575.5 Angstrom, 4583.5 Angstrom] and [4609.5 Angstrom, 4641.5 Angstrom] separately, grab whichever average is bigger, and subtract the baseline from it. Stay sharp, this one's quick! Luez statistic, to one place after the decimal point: -2.1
